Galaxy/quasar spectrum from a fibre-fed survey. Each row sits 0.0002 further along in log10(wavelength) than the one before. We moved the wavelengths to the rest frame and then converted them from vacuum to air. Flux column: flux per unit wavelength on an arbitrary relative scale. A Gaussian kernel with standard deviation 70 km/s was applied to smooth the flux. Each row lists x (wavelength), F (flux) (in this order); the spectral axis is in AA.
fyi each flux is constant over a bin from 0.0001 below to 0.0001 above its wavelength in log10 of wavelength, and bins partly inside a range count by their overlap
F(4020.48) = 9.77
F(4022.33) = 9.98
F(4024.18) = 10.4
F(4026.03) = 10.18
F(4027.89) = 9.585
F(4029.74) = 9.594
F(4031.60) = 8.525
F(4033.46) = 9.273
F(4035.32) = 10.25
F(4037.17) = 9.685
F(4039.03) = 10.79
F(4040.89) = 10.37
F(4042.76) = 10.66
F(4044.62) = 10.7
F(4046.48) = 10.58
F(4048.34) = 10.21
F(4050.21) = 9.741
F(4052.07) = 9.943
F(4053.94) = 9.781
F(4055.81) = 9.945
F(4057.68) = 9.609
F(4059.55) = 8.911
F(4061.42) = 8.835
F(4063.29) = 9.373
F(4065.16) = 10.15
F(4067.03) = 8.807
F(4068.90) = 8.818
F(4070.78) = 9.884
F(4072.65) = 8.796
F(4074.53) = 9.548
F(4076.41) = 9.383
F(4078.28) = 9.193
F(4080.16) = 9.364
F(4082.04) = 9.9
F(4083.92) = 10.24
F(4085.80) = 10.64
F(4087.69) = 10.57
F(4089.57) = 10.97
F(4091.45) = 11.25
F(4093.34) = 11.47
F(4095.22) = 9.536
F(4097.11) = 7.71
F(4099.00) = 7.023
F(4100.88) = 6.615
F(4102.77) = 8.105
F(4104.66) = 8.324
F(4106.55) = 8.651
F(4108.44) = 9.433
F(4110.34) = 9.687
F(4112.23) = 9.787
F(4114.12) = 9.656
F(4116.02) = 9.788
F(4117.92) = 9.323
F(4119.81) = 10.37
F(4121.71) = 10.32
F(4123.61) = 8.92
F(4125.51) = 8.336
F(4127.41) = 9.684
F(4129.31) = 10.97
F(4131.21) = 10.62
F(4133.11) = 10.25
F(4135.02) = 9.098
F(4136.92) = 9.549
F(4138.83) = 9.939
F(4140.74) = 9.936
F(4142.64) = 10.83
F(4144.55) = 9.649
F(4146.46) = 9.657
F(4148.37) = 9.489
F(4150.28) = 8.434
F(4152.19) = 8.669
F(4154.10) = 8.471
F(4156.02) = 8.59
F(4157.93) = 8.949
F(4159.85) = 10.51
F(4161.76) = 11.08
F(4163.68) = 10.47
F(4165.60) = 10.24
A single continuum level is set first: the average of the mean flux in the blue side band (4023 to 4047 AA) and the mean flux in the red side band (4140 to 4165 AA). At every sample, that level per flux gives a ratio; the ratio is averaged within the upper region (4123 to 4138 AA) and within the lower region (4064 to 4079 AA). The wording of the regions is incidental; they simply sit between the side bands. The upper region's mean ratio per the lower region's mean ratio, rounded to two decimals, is 0.97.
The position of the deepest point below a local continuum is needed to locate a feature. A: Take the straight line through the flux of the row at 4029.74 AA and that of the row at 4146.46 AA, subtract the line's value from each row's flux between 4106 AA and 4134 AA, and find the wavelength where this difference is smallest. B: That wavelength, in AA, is 4125.51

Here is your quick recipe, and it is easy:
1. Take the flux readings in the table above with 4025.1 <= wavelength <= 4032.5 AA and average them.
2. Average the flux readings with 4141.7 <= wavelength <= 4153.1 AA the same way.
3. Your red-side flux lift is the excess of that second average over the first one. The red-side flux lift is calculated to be 0.0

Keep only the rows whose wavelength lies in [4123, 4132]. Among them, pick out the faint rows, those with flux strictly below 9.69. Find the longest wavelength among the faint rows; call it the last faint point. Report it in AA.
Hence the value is 4127.41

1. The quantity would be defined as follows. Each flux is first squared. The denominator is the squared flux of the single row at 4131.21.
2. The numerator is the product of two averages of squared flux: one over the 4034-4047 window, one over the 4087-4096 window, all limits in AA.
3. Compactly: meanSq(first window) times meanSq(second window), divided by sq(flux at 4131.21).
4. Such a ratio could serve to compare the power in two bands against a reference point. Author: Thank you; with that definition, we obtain 112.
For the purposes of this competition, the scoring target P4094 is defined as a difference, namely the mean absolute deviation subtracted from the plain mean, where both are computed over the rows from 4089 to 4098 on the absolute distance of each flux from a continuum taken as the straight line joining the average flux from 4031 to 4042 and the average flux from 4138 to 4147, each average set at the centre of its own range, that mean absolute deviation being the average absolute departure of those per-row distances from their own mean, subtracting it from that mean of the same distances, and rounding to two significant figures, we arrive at 0.84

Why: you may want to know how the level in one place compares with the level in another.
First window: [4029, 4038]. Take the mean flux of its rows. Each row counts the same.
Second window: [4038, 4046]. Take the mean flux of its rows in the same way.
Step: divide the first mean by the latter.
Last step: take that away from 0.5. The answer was -0.39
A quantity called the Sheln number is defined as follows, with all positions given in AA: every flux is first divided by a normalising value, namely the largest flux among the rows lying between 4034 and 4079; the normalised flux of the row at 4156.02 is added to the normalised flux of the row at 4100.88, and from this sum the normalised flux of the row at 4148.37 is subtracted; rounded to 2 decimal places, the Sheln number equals 0.53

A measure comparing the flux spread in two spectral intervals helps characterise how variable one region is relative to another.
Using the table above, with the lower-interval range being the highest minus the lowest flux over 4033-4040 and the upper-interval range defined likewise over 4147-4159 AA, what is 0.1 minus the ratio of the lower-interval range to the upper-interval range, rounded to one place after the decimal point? -1.3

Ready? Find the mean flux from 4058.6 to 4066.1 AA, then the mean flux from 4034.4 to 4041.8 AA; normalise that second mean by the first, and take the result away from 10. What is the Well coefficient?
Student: 8.90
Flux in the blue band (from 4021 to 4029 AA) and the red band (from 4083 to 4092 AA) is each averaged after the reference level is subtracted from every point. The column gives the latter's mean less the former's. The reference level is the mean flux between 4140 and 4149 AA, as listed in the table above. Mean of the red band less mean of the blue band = 0.70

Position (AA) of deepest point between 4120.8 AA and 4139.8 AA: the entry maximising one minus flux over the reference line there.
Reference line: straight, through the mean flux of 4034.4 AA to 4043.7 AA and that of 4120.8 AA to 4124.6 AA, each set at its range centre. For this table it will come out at 4125.51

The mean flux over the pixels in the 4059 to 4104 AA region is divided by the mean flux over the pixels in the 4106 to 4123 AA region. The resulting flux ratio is 0.97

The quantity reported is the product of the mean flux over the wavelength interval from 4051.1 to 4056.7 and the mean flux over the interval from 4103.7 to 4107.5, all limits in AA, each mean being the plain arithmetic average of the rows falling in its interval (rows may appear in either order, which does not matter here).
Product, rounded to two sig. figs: 84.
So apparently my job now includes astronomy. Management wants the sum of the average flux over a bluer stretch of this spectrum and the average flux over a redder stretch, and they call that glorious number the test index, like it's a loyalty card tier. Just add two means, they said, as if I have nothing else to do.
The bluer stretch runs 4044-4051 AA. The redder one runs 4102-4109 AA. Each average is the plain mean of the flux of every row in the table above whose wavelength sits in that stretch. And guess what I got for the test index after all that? 18.9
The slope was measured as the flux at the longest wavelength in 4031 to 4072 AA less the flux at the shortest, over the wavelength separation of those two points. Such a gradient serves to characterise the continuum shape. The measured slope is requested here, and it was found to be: 0.03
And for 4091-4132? -0.02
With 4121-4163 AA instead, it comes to 0.02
